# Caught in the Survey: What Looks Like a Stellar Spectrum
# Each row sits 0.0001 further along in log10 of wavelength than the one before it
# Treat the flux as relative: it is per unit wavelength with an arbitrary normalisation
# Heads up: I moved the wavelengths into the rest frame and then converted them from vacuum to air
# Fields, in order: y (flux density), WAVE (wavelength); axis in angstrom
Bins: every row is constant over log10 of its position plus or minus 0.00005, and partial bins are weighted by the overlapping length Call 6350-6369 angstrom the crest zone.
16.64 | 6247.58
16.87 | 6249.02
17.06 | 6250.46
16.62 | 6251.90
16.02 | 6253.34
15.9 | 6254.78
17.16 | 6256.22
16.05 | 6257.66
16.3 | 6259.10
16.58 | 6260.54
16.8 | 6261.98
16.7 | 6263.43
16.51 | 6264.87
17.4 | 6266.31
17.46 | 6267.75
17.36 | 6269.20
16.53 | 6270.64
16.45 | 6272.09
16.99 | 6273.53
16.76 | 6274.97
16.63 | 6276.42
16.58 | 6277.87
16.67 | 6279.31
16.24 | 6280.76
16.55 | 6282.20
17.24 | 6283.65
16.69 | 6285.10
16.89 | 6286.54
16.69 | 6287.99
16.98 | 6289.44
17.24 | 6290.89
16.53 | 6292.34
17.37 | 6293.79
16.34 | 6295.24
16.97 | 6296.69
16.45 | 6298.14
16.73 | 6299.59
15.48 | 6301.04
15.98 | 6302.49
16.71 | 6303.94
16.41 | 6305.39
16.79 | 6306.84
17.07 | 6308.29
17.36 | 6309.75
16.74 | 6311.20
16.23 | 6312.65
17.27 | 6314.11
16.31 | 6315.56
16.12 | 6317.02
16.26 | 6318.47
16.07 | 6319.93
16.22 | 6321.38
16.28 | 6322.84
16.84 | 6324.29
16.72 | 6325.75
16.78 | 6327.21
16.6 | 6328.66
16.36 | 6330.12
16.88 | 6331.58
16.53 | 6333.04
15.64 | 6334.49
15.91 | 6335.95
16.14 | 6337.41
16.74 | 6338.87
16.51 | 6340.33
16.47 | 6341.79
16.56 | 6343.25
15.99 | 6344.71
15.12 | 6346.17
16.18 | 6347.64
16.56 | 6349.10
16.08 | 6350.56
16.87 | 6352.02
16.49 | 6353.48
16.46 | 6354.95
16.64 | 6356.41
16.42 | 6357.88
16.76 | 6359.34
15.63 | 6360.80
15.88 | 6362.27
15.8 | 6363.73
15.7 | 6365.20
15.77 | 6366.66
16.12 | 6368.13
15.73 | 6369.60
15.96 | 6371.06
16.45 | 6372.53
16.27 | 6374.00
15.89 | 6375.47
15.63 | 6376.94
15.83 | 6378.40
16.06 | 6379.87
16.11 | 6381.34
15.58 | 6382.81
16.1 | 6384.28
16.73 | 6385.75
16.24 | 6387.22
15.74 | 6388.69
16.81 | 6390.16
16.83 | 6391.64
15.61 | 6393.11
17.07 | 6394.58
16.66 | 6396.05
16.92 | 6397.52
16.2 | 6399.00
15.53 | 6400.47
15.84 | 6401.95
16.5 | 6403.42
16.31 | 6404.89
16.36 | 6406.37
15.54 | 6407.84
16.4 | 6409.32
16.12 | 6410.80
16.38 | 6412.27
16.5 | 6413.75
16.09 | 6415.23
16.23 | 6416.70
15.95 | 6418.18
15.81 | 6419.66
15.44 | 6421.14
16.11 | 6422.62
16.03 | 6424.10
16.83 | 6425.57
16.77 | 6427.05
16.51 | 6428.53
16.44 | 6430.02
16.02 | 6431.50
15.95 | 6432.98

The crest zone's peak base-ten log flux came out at 1.23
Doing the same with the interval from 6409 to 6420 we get 1.22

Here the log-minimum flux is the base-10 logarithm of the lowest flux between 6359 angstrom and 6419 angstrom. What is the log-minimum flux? 1.19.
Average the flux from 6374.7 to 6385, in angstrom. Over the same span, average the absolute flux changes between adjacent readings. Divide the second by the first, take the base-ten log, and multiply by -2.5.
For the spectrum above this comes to 4.3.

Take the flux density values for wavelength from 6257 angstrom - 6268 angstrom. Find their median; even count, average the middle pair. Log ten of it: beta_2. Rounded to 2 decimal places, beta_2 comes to 1.22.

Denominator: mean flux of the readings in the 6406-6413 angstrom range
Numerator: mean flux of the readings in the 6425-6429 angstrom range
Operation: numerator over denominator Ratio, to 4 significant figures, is 1.034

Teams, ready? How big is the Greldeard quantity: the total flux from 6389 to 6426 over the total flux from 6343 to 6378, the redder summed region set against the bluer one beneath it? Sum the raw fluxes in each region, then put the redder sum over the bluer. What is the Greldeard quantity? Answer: 1.0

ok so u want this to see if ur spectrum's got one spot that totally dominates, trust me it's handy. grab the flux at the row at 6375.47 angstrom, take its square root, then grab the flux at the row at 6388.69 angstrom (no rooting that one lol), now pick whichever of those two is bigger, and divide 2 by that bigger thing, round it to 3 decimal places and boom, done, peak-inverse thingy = 0.127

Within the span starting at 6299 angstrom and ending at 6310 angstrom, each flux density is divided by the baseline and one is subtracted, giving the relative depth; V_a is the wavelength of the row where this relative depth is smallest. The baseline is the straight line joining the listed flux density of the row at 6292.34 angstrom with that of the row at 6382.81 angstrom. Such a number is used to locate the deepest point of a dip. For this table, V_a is 6301.04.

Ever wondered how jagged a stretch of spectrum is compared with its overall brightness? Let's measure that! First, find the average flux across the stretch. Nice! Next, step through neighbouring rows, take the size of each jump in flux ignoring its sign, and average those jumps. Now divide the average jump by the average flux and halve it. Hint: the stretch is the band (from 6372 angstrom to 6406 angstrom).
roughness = 0.0154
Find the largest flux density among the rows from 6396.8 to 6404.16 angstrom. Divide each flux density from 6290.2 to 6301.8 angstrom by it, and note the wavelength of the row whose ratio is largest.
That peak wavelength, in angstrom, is 6293.79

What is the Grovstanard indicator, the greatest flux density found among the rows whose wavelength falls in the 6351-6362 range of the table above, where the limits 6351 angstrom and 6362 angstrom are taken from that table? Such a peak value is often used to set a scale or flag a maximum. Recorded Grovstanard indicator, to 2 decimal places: 16.87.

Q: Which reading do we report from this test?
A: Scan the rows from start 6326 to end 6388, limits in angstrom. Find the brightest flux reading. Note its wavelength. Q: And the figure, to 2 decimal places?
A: 6331.58 angstrom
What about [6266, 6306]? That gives 6267.75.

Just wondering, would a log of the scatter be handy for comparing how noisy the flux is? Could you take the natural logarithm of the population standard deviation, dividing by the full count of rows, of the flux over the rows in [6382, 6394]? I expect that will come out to -0.69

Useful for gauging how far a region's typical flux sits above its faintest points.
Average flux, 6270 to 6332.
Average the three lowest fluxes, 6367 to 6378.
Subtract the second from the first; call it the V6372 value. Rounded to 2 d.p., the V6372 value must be 0.88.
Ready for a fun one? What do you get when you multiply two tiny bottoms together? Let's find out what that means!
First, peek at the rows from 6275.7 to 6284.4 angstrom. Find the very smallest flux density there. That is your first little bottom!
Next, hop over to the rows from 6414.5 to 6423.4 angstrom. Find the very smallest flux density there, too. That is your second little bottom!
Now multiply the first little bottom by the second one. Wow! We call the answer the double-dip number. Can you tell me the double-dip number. 251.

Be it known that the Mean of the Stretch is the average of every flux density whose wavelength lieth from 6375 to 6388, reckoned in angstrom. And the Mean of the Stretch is 16.0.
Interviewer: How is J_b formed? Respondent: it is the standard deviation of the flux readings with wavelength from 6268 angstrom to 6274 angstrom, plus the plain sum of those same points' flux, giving 68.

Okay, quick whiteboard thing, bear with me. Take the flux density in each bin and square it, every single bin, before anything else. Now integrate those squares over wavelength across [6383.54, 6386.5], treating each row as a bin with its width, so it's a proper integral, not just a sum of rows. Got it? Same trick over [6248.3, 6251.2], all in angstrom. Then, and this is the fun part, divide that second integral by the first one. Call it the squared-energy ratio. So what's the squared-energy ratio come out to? 1.05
